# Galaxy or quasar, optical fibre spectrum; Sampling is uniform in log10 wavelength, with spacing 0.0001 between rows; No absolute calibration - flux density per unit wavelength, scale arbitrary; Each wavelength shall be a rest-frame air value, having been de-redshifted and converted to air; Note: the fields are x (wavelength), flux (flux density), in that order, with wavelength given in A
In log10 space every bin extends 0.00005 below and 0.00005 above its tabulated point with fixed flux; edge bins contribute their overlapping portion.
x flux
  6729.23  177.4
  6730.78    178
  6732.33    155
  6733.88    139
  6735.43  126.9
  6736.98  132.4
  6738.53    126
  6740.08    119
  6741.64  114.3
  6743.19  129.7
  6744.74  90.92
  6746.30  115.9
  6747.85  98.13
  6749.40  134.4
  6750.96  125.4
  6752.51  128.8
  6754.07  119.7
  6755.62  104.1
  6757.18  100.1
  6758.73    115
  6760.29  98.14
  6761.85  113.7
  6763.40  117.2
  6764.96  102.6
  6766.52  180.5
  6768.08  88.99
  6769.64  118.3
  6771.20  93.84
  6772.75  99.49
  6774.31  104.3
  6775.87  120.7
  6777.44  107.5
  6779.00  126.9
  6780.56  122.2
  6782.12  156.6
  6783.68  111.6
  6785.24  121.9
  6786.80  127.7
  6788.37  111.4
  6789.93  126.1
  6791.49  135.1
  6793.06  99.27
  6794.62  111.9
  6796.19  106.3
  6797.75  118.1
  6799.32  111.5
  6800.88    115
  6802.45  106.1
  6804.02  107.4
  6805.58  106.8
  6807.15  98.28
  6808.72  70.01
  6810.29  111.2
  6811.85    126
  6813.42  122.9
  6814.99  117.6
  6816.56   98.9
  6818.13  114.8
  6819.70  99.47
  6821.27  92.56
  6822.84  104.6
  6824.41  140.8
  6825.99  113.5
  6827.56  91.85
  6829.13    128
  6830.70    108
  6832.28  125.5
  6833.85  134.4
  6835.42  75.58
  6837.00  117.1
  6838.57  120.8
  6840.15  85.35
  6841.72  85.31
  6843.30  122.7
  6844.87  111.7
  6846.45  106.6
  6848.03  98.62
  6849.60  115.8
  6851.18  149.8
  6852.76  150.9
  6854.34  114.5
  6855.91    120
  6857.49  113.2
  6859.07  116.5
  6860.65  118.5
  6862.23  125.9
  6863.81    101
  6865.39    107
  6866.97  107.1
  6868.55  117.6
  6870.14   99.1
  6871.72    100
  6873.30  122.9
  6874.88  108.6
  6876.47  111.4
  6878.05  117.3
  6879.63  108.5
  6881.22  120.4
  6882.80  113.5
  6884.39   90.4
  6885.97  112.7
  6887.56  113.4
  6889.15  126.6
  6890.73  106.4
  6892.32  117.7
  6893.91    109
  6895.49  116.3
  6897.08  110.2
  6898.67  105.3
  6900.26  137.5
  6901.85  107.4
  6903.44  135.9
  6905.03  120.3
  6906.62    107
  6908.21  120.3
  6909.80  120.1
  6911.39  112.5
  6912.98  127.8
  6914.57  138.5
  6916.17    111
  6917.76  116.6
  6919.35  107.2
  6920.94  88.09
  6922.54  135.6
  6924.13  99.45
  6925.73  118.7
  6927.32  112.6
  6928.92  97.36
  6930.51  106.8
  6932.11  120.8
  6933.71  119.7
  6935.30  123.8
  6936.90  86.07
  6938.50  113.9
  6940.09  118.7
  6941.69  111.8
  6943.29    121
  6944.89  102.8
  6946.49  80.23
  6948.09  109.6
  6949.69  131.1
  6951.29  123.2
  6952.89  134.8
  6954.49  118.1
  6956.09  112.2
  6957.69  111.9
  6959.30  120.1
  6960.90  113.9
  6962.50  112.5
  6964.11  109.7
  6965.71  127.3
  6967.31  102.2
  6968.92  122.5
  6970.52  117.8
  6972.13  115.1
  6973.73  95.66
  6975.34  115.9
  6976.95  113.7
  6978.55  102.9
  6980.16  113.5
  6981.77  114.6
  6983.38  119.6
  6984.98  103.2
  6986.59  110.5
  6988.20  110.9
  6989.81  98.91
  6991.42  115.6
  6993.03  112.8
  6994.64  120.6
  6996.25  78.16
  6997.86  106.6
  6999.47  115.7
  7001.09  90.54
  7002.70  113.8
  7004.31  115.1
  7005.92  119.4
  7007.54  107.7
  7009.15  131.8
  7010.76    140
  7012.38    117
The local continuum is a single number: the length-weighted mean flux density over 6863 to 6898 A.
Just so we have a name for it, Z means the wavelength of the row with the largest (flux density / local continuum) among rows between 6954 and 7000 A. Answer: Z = 6965.71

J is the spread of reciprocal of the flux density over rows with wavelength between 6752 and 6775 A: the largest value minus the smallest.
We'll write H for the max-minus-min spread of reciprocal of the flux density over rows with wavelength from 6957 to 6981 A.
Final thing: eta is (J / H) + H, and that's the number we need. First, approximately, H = 0.0026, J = 0.006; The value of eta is 2.2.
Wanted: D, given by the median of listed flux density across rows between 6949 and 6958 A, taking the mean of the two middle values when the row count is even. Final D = 121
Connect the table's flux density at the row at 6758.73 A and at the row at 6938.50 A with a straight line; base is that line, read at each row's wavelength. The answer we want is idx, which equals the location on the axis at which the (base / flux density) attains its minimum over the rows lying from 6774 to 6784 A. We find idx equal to 6782.12 A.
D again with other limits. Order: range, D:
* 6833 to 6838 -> 117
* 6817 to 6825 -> 105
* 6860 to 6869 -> 112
